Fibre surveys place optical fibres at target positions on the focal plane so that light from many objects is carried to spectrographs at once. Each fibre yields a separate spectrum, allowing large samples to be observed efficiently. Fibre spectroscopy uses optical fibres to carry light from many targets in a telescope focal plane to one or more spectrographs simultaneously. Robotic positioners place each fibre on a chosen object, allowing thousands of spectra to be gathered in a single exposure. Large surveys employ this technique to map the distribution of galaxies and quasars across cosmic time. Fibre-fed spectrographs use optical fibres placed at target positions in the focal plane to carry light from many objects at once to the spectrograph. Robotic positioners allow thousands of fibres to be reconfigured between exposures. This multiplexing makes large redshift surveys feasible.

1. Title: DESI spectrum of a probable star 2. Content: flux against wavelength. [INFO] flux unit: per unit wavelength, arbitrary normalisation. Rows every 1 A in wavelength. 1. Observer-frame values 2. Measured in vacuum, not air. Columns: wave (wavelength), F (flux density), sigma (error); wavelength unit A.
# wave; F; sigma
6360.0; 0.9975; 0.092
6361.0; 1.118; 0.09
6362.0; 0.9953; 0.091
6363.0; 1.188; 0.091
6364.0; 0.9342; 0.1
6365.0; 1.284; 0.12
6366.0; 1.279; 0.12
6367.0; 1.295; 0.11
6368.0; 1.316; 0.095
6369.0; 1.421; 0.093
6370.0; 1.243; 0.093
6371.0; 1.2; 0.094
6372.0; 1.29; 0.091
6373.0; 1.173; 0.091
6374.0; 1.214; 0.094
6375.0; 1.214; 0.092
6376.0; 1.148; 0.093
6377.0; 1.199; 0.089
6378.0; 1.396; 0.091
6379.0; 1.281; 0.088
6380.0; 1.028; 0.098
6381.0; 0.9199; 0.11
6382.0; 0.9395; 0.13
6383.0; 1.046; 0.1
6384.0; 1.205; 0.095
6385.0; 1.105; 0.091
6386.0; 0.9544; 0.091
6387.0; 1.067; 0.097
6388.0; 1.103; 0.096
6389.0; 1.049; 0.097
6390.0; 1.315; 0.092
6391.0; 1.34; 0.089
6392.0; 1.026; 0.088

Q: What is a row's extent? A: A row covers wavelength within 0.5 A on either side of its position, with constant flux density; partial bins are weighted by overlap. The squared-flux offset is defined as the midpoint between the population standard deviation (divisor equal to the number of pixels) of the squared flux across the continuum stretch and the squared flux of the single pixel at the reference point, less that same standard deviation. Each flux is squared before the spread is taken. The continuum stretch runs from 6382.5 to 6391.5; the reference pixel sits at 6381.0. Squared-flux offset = 0.28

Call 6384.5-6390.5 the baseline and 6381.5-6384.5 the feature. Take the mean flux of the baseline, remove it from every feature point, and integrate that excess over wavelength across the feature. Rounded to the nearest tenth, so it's -0.1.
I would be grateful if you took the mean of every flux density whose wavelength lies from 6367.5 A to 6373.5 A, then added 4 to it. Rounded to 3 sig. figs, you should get 5.27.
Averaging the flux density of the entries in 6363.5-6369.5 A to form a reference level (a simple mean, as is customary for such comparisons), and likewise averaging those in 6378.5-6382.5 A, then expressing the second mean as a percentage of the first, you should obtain 83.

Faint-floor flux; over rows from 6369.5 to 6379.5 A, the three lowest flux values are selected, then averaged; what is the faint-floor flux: 1.17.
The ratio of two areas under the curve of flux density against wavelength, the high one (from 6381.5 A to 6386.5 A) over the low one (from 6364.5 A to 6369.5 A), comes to 0.80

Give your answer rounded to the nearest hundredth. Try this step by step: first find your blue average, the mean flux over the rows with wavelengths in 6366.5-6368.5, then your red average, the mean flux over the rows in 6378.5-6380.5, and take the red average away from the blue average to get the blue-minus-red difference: 0.15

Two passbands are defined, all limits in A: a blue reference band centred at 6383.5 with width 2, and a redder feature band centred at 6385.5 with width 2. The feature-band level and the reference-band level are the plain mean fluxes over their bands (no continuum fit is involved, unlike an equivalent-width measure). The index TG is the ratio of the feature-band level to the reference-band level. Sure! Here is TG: 0.91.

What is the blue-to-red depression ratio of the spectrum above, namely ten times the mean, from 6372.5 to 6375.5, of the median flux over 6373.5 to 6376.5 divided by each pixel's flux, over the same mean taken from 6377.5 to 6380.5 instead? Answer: 10.1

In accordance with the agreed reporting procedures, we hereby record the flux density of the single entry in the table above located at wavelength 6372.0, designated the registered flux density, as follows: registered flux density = 1.29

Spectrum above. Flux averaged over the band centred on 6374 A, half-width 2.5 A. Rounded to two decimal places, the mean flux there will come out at 1.21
